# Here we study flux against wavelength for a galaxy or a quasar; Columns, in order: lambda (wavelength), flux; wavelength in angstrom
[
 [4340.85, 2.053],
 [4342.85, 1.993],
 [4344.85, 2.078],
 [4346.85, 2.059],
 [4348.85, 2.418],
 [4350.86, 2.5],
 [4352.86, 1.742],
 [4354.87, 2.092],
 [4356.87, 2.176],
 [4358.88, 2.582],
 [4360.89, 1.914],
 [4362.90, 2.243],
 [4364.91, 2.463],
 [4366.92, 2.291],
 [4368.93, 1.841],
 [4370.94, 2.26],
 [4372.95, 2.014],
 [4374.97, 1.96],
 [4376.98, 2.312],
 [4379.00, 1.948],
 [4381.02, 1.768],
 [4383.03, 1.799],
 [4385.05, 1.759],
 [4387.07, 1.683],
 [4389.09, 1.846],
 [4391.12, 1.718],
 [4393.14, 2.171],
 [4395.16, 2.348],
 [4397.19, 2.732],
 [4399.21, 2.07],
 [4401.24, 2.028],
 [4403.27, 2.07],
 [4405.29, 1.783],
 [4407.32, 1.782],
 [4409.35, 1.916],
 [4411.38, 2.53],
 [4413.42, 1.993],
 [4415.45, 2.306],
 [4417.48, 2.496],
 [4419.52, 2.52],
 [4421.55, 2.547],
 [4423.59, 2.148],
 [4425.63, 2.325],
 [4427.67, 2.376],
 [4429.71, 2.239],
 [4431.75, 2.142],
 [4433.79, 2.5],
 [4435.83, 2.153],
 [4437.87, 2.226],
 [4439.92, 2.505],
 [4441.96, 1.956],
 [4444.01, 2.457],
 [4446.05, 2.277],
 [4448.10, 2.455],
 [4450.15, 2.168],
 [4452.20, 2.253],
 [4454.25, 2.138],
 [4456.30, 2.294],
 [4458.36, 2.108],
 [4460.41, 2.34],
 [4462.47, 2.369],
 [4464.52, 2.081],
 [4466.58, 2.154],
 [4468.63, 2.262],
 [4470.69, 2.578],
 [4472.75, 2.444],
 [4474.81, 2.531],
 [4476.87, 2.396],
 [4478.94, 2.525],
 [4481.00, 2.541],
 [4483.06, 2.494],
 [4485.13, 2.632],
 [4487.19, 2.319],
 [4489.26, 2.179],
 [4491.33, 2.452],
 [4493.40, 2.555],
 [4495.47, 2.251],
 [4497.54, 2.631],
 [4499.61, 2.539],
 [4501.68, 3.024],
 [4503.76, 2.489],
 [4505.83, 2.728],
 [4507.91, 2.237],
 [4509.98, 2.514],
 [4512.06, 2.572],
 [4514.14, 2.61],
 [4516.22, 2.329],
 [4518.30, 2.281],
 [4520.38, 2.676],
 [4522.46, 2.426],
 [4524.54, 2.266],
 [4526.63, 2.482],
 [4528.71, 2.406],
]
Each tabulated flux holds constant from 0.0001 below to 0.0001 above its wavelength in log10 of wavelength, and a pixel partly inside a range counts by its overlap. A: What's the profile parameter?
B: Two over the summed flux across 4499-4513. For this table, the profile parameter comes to 0.110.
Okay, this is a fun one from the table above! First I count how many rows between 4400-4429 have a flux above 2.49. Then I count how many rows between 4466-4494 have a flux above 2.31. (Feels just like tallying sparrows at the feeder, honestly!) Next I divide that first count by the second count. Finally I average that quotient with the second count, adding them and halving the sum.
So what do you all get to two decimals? 5.68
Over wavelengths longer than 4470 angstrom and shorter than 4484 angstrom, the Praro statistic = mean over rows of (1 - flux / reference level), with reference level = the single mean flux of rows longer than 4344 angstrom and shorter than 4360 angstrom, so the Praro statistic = -0.13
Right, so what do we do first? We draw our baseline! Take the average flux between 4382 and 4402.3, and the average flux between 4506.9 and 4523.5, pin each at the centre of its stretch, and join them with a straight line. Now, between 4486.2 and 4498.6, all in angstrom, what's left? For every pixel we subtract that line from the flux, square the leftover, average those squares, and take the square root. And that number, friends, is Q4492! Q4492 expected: 0.157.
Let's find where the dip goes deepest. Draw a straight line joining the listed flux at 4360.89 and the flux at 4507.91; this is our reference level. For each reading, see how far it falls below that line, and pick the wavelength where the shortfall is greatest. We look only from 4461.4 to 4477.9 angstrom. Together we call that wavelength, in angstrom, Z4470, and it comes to 4464.52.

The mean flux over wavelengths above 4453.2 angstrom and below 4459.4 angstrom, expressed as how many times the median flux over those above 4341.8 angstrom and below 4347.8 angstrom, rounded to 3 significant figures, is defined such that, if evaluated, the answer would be 1.06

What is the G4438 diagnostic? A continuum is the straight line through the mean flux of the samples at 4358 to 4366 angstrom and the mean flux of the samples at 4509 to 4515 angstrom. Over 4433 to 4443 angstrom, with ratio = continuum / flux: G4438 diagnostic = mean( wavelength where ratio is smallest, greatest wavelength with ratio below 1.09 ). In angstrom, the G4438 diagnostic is 4436.9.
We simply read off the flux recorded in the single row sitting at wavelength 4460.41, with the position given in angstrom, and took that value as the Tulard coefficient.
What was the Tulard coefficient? 2.34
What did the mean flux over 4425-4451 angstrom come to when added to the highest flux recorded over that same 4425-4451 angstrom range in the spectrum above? 4.80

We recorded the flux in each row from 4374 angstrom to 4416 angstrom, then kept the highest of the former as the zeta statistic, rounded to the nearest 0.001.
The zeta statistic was 2.732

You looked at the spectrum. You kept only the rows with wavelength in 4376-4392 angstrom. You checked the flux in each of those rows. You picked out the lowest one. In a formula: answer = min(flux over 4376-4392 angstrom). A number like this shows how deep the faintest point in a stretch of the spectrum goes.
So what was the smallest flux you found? 1.683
